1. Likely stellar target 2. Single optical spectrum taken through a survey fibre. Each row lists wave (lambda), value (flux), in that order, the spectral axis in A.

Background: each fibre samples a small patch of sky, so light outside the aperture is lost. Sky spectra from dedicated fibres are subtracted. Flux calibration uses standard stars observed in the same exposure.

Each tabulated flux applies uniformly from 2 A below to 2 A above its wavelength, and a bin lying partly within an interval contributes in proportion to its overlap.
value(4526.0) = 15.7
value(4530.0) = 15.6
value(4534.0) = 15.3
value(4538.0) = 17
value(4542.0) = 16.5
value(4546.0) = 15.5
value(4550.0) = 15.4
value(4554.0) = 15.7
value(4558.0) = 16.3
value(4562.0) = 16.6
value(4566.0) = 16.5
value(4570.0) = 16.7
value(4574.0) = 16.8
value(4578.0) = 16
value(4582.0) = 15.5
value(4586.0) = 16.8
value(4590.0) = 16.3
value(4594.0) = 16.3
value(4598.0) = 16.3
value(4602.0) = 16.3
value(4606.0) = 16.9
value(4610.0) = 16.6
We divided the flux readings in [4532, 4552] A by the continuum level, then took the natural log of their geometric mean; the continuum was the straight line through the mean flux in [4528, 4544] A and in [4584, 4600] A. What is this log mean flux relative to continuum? -0.013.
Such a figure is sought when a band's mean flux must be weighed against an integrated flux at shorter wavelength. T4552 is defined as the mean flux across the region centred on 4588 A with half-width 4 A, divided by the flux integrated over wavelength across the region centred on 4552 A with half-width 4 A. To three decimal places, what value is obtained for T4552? 0.133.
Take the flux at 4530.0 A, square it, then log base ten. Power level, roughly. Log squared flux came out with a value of 2.39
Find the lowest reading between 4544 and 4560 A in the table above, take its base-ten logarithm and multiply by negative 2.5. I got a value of -2.97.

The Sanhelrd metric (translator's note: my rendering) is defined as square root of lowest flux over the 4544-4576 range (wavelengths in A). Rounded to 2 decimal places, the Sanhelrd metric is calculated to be 3.92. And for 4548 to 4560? 3.92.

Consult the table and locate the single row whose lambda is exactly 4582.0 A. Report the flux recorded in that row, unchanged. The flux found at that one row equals 15.5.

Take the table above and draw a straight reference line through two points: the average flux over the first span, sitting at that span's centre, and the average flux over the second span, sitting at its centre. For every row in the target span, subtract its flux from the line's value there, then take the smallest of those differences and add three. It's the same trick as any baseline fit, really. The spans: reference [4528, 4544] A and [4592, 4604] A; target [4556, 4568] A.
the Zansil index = 2.58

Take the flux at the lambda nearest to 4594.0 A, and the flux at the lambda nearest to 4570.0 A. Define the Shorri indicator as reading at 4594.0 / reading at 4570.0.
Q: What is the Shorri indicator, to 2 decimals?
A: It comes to 0.98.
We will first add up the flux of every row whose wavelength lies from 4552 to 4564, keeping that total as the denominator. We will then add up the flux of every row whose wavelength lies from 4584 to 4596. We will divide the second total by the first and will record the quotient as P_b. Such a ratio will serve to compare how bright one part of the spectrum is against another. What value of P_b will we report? 1.02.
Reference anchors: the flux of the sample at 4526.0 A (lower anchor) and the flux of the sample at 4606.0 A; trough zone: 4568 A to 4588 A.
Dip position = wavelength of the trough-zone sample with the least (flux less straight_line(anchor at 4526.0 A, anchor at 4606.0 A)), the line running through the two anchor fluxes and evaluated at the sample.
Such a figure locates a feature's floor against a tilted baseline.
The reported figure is 4582.0 A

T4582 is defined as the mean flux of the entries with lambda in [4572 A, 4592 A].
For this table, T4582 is 16.28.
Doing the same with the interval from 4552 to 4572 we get 16.36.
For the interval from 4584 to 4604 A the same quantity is 16.40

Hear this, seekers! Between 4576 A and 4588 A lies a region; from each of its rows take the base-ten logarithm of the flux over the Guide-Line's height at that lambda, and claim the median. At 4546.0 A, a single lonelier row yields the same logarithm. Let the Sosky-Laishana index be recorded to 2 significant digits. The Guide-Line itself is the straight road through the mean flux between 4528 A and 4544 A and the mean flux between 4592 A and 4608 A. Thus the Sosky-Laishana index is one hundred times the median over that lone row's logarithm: 49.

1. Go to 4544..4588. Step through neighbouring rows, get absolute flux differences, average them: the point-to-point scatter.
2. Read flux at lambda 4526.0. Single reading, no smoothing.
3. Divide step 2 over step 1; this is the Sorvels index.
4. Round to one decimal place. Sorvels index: 36.5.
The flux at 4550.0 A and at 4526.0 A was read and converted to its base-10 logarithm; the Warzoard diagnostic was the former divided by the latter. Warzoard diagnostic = 0.99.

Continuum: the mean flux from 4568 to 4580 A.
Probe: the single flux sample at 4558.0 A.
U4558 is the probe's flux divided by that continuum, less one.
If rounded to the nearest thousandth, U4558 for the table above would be -0.012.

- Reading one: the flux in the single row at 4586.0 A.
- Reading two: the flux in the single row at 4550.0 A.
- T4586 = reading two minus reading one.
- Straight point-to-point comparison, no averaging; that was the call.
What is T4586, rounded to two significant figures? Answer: -1.4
